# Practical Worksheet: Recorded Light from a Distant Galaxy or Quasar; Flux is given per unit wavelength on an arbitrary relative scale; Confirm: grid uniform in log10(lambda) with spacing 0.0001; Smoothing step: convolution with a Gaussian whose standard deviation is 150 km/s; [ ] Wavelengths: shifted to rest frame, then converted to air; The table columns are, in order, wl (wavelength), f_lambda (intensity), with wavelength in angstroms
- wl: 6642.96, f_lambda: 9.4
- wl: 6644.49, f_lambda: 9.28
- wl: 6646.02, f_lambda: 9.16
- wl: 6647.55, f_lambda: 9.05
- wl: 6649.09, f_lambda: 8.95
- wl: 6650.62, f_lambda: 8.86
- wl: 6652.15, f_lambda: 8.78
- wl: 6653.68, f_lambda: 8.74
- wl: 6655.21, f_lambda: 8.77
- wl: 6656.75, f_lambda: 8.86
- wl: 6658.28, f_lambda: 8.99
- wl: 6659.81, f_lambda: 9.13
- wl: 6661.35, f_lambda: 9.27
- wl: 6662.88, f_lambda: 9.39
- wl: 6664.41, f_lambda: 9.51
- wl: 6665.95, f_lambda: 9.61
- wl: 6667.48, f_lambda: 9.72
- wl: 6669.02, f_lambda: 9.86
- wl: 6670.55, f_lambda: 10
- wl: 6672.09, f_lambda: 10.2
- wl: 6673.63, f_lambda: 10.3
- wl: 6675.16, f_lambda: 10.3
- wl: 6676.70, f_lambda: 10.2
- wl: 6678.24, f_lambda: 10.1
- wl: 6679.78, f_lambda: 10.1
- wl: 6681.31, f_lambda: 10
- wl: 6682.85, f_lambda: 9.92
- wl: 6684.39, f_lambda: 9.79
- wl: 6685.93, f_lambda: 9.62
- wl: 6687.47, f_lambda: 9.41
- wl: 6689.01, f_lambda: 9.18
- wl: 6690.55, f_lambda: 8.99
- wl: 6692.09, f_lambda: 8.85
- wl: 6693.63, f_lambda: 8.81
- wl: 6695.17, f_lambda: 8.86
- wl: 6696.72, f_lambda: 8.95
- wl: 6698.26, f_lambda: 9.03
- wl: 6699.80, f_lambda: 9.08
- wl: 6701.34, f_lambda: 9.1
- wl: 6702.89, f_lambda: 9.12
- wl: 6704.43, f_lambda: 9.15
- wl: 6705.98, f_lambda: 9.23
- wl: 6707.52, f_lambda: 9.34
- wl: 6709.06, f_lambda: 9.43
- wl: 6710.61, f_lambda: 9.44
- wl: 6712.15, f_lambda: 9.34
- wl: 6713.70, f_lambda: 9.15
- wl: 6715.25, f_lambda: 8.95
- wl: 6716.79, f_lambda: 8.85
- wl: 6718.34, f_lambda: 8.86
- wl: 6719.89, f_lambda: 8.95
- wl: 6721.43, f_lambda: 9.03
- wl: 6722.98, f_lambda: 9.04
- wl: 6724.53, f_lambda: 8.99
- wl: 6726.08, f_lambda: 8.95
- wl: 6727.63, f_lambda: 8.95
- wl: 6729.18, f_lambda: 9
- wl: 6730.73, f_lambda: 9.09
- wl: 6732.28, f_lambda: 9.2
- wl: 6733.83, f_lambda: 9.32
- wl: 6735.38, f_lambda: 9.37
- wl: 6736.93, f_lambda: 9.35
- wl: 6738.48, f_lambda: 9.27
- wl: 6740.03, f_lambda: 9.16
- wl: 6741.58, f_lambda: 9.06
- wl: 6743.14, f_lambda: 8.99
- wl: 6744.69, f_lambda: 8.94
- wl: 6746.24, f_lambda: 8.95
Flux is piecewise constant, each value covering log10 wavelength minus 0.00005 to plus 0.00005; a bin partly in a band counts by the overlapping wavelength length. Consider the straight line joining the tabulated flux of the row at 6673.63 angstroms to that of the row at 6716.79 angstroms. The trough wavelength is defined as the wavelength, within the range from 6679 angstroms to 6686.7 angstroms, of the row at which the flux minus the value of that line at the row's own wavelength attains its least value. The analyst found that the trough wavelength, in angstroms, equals 6685.93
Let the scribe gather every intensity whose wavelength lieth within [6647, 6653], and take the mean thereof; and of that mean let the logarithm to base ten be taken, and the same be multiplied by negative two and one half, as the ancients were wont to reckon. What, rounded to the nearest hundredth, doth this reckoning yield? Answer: -2.37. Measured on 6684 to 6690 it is -2.44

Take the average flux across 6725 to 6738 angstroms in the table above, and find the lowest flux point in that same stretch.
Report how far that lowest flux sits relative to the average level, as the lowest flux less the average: -0.20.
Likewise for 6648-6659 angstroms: -0.11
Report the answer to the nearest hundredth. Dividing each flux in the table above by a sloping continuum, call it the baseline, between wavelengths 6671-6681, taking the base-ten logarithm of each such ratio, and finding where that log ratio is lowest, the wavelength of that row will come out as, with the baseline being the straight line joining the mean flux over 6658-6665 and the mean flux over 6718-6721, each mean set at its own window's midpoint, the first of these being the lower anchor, 6678.24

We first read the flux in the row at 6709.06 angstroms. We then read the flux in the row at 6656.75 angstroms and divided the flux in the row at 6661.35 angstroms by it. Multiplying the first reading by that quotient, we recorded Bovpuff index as 9.87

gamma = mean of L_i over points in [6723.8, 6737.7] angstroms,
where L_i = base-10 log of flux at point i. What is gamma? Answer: 0.961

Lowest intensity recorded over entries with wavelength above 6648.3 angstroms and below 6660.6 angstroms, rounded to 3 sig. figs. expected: 8.74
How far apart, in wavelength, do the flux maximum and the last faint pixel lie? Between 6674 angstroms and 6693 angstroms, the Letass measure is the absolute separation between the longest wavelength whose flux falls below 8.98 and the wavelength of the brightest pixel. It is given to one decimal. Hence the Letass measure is 16.9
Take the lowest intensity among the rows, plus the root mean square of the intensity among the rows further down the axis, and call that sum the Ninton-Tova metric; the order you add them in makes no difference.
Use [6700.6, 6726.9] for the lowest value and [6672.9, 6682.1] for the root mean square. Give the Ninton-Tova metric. 19.0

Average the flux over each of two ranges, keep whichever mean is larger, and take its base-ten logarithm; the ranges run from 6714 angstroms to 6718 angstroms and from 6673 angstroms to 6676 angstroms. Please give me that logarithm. 1.013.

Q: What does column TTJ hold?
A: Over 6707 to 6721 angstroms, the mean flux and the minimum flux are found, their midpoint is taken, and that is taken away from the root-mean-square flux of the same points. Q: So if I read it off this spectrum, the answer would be 0.15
